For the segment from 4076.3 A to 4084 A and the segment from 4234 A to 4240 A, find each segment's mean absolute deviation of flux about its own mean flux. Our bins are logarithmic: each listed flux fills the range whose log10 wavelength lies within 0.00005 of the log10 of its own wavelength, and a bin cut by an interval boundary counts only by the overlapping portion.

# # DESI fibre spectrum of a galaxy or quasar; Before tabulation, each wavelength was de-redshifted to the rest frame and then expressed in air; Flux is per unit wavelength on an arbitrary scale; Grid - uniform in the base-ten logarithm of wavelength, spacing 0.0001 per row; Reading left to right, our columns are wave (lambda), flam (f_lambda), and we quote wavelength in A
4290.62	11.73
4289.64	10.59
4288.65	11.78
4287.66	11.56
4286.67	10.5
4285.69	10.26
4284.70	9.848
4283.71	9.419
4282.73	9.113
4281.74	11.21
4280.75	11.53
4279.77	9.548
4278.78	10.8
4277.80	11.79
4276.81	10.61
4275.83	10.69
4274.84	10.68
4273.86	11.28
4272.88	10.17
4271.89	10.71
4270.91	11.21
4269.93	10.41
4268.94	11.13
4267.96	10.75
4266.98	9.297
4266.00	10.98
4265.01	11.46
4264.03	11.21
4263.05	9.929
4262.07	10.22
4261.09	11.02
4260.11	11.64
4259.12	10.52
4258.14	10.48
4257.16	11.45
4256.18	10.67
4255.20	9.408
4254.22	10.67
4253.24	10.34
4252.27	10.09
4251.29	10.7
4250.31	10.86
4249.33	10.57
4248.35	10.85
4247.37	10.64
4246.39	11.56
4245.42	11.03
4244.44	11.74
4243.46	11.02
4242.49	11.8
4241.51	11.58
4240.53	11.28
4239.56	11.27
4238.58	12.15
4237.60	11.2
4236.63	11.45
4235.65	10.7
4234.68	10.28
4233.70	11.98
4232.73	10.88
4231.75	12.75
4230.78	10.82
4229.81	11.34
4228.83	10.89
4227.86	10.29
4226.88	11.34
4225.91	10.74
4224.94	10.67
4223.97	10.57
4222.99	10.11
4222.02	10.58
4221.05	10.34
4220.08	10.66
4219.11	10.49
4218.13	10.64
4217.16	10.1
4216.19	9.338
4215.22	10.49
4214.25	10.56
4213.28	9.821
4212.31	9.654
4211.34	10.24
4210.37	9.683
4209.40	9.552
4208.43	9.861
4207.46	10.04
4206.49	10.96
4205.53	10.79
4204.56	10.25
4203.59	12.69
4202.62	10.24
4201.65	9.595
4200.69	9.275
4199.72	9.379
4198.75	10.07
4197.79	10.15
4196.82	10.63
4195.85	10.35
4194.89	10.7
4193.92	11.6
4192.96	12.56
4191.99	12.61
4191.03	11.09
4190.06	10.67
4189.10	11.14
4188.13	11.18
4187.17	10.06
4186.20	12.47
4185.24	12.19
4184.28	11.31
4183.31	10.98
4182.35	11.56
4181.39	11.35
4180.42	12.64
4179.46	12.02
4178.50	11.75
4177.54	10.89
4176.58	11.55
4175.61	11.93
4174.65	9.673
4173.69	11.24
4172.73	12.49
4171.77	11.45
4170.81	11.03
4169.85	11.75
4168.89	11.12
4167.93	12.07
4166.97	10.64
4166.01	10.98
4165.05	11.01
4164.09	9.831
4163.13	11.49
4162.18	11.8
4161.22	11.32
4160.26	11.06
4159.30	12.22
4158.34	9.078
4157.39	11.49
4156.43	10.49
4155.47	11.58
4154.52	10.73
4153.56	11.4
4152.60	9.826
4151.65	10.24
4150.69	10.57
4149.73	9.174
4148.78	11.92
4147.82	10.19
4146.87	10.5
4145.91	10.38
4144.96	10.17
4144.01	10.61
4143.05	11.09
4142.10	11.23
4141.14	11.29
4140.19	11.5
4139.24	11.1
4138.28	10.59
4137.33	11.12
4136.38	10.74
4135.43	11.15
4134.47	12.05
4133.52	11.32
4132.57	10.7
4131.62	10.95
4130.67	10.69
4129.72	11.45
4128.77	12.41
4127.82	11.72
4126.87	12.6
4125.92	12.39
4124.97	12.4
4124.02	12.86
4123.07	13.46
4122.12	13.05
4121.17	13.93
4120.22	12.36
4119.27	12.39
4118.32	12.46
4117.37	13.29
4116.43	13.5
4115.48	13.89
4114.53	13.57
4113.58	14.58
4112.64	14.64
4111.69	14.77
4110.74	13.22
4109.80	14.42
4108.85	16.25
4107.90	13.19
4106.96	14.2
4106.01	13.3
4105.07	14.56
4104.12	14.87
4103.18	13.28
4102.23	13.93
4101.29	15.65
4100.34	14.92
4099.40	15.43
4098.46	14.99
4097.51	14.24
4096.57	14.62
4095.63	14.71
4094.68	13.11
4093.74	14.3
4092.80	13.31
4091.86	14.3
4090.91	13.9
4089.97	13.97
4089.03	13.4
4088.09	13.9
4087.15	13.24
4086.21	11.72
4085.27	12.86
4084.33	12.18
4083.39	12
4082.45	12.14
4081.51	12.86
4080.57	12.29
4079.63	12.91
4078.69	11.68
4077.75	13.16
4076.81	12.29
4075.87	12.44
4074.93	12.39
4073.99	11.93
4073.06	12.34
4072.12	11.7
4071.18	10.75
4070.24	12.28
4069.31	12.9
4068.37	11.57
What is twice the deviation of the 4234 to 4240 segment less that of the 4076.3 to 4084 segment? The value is 0.49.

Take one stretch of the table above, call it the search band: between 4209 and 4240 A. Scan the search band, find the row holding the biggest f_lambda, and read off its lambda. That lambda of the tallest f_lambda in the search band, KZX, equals 4231.75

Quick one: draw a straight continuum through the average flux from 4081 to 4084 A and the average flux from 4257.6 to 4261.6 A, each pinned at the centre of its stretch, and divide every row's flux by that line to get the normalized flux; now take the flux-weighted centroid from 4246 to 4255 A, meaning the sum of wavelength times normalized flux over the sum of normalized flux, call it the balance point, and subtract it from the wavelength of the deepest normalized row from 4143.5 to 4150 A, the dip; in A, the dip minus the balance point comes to -100.5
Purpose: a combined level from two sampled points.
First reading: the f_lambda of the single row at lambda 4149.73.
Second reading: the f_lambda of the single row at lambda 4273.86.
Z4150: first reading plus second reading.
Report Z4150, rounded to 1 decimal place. 20.5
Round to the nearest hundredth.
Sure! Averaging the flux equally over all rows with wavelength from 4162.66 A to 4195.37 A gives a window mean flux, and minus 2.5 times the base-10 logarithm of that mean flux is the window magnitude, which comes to -2.64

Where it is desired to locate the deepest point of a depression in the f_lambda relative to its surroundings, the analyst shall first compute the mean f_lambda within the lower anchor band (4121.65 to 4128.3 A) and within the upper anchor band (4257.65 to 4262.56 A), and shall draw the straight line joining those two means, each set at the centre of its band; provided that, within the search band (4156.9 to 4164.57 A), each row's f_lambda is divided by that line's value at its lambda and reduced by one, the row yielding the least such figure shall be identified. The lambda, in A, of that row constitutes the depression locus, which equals 4158.34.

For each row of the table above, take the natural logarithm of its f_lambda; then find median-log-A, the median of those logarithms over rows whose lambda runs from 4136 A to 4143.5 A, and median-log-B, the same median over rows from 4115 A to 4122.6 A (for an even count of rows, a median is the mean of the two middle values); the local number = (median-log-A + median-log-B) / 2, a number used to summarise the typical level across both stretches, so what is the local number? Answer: 2.49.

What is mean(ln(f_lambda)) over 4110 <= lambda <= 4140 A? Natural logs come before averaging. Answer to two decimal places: 2.52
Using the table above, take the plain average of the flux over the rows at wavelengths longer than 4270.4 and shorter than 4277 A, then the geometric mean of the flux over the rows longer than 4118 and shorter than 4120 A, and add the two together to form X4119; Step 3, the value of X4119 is 23.2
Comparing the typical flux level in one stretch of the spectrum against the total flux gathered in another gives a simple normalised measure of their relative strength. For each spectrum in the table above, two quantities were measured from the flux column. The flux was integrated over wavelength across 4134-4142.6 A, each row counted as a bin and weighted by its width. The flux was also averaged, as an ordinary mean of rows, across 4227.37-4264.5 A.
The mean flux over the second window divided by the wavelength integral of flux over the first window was 0.114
